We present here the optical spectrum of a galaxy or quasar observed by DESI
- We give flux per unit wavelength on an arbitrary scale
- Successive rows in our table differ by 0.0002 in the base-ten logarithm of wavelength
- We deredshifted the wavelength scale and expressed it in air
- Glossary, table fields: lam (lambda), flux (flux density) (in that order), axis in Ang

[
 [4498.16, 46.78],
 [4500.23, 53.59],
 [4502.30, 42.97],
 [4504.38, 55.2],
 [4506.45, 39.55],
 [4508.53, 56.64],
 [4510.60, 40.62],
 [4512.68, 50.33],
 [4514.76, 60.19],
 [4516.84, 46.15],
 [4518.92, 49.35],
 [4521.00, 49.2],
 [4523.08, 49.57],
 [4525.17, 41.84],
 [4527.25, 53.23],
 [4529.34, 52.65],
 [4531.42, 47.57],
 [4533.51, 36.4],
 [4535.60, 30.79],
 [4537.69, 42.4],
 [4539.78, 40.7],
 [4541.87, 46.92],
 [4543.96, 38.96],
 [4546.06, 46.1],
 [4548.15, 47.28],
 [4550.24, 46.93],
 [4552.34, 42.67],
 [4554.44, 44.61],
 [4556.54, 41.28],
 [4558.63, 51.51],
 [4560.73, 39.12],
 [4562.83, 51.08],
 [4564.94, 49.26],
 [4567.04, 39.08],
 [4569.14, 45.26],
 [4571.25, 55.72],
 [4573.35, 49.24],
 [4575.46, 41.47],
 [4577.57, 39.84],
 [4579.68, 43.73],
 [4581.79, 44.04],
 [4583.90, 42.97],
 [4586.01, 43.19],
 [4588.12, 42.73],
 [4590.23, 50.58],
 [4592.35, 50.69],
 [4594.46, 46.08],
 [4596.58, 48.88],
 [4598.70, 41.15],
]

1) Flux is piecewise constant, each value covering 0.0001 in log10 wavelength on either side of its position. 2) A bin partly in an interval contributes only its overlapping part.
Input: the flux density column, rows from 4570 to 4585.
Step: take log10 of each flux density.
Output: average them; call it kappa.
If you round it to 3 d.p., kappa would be 1.653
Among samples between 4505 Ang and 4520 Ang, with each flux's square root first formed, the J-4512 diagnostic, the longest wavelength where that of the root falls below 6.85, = 4516.84 Ang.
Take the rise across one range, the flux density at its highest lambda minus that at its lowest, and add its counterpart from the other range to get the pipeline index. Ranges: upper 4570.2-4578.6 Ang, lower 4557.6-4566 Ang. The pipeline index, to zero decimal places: -18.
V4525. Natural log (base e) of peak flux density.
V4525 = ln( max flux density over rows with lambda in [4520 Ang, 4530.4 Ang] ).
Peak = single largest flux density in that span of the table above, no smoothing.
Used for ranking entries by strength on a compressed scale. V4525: 3.97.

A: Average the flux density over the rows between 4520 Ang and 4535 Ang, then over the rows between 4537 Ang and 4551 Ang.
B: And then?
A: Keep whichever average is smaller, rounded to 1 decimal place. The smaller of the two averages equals 44.2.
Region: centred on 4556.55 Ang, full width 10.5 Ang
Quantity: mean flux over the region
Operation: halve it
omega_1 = 21.9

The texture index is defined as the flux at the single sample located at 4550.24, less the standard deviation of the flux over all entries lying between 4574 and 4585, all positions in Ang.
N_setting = 45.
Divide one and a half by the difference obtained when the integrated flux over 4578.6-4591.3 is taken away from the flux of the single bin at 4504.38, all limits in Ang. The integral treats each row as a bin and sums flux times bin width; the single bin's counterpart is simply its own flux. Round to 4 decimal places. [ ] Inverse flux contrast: -0.0029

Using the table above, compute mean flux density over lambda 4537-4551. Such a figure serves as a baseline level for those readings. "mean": 44.2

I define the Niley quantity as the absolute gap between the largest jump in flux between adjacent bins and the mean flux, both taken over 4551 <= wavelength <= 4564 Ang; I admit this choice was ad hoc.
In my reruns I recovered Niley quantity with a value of 33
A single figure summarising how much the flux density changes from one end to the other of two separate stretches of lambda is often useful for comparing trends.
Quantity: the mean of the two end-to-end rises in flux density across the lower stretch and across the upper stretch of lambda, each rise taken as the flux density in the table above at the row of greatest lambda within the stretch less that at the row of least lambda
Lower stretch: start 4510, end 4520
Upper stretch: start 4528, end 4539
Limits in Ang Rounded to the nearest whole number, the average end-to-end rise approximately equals -1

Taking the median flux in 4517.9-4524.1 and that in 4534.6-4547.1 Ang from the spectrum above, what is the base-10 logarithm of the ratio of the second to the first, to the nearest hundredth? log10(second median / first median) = -0.07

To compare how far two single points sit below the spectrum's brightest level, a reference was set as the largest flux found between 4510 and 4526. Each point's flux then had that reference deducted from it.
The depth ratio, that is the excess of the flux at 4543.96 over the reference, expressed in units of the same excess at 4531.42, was 1.7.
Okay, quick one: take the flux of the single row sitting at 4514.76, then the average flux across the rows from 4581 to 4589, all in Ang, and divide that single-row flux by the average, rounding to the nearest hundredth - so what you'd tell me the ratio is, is 1.39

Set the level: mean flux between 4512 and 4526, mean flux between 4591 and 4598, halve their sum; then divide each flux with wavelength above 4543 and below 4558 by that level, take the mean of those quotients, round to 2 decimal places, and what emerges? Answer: 0.90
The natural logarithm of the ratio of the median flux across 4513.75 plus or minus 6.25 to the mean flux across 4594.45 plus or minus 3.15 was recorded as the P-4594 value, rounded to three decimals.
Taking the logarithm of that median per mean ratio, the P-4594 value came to 0.026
